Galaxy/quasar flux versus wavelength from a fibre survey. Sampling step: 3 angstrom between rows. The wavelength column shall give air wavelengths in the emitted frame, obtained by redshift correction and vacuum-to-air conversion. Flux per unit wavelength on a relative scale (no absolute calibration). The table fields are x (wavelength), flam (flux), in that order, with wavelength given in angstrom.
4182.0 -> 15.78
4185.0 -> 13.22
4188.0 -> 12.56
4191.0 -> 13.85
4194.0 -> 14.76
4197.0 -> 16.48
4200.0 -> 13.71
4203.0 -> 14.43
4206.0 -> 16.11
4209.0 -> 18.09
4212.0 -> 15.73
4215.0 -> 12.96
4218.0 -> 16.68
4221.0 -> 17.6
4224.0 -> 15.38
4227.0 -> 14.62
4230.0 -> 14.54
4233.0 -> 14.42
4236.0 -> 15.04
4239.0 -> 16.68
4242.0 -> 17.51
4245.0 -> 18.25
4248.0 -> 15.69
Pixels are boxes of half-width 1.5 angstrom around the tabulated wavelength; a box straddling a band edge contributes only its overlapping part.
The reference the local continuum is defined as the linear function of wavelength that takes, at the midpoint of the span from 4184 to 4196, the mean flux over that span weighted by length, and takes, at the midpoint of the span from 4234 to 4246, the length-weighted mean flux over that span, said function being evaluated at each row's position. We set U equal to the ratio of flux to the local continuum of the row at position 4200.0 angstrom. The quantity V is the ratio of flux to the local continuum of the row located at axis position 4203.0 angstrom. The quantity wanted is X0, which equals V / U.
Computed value 1.04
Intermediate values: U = 0.96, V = 0.99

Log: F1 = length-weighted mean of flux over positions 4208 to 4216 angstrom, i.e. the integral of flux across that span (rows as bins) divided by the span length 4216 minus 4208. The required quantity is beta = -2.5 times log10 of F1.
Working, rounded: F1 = 15.6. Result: -2.98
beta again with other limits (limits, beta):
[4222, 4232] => -2.94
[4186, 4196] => -2.85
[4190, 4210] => -2.96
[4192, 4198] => -2.97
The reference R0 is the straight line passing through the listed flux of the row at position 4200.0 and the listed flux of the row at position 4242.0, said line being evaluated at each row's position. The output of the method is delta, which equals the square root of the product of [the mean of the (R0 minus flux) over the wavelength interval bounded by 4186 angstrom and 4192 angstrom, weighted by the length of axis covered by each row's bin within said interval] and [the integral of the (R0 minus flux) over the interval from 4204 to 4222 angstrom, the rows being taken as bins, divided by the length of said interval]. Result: 0.731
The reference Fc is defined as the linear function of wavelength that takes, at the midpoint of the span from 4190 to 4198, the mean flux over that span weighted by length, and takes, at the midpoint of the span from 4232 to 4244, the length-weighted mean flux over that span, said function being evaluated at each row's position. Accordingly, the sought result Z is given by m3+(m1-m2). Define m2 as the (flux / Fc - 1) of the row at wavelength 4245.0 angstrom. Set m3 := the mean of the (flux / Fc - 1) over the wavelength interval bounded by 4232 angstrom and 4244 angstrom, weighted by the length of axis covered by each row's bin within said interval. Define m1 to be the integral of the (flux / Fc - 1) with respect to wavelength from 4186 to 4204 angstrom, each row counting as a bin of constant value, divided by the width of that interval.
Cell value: -0.18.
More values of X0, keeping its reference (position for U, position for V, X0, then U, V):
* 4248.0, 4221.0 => 1.24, 0.91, 1.13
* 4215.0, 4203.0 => 1.17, 0.85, 0.99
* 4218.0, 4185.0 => 0.91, 1.08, 0.98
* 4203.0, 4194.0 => 1.06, 0.99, 1.06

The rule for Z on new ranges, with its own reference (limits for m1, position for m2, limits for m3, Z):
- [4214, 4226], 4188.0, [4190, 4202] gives 0.14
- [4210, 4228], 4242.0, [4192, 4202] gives -0.10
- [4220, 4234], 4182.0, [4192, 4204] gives -0.12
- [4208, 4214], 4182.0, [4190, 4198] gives 0.00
